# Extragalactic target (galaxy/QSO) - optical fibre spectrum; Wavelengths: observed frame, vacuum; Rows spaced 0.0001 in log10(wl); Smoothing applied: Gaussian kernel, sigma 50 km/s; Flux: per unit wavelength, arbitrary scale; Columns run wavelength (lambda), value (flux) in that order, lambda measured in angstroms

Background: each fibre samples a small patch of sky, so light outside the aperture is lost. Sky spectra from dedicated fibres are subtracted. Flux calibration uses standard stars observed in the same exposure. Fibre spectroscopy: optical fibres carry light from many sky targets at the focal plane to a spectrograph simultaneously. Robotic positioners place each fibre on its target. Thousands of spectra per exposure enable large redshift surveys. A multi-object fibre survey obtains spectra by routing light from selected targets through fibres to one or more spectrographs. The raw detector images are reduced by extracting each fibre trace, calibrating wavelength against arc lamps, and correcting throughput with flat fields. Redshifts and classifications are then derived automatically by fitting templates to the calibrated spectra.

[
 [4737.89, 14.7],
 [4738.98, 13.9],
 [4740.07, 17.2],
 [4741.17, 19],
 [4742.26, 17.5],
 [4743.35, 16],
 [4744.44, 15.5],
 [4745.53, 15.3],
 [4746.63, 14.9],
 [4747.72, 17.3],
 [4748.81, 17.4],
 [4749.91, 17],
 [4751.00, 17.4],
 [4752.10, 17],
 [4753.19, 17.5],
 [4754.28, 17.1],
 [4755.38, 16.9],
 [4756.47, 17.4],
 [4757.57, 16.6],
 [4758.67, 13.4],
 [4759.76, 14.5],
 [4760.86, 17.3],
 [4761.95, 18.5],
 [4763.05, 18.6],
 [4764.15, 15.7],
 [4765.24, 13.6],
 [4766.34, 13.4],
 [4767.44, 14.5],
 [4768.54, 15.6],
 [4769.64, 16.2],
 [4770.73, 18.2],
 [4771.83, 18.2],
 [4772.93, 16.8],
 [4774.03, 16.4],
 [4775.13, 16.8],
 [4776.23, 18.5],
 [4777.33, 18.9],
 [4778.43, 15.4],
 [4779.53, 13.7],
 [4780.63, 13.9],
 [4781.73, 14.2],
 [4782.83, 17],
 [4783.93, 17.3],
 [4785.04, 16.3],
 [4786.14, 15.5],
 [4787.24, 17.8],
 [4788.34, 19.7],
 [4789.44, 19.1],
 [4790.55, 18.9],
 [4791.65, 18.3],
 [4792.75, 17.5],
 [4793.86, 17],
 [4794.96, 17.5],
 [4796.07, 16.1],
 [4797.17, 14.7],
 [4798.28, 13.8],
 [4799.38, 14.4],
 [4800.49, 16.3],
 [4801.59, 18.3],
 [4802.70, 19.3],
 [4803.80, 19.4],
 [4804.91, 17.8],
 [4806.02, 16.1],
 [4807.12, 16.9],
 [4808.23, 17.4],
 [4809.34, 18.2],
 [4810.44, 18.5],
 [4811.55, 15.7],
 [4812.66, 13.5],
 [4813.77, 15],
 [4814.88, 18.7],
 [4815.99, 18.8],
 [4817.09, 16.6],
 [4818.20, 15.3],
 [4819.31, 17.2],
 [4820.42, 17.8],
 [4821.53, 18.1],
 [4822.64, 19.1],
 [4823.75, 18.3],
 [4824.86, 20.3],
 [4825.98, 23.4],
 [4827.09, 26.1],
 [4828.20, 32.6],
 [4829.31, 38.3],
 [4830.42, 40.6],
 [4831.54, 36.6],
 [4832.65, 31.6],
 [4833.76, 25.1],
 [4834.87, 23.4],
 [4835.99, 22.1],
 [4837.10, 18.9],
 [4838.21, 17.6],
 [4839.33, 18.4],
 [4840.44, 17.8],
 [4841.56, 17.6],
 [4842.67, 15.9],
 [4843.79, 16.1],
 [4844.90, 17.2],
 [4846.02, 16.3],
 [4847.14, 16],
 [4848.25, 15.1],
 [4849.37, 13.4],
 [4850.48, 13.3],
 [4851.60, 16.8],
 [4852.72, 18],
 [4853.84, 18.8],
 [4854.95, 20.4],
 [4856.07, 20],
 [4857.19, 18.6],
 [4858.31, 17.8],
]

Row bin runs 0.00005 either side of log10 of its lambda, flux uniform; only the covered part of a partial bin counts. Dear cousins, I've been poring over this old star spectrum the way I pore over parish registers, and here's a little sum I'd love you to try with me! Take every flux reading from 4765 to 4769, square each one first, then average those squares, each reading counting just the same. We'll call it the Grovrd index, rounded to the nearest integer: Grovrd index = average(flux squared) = 205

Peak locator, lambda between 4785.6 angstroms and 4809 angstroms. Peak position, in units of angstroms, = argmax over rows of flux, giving 4788.34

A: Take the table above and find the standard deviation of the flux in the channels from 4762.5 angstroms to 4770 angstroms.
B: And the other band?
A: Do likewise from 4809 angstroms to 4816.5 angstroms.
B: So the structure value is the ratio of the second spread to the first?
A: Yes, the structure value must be 1.2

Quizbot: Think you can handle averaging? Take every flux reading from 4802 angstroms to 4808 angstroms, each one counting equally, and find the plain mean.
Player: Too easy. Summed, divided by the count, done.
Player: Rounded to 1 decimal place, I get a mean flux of 17.9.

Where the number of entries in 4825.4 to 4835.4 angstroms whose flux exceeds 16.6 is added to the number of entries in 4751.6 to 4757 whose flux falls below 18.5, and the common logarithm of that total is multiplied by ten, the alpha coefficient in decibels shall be 11.5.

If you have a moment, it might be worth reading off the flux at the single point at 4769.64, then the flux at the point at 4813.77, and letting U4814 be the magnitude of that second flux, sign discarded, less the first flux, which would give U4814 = -1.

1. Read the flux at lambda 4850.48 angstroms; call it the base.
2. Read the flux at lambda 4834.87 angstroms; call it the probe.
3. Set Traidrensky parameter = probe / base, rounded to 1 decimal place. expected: 1.8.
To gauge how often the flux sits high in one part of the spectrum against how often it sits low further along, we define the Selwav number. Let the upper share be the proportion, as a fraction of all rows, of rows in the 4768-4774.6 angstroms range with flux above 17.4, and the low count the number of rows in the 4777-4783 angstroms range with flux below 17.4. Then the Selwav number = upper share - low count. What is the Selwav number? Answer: -5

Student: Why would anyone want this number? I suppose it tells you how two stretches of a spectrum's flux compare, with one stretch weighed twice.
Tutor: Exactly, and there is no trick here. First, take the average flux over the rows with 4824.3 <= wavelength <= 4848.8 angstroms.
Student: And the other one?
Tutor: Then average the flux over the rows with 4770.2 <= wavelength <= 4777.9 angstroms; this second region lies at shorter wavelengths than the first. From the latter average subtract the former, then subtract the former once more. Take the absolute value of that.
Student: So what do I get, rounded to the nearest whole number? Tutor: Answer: 28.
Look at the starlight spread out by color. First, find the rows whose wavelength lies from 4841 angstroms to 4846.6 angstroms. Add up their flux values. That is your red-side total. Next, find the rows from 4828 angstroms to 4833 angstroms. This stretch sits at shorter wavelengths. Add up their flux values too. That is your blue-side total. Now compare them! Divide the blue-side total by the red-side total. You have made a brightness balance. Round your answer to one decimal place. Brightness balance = 2.2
